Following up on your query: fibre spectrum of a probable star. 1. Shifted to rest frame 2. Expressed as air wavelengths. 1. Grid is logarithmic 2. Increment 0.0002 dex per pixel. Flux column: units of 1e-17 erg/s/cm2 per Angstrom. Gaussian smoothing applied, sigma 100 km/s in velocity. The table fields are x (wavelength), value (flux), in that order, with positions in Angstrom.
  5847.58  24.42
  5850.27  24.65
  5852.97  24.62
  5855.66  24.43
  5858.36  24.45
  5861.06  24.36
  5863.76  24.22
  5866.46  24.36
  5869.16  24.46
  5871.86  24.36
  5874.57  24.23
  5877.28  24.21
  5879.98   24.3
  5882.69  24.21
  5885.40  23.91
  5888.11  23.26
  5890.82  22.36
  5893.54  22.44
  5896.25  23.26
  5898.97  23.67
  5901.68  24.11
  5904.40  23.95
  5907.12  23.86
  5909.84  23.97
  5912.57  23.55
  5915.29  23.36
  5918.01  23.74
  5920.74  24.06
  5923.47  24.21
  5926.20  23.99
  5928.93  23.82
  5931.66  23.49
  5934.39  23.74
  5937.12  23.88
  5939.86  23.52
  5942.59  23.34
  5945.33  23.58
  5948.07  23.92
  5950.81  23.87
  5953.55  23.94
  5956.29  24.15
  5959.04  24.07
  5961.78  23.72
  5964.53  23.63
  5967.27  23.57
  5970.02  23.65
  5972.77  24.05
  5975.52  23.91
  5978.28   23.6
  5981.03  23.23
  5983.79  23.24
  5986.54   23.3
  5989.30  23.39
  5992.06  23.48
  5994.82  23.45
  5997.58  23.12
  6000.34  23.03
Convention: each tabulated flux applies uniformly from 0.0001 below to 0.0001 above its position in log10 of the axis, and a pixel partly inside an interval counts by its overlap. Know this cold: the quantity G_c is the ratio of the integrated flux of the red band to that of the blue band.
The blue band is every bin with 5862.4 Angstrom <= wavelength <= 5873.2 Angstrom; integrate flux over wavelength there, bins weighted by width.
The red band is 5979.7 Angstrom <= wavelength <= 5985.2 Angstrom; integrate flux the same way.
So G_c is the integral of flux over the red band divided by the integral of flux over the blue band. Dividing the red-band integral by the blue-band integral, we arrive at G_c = 0.49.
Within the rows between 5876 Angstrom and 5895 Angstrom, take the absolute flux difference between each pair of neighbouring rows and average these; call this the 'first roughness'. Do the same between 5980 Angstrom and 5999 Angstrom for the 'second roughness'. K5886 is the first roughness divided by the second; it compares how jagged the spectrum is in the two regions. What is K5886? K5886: 3.5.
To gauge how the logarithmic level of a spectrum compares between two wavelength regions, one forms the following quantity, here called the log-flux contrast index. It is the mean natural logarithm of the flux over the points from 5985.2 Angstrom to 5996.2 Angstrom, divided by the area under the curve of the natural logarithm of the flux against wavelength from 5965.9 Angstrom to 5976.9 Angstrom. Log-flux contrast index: 0.0904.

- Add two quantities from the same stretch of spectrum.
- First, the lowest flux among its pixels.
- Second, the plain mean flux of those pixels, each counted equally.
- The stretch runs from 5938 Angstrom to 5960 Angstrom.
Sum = 47.1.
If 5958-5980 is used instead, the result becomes 47.3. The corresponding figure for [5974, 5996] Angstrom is 46.7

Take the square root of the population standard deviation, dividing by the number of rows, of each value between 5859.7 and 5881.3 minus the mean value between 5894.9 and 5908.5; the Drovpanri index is 0.29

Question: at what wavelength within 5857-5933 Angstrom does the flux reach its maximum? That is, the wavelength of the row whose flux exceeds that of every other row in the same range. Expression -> 5869.16 Angstrom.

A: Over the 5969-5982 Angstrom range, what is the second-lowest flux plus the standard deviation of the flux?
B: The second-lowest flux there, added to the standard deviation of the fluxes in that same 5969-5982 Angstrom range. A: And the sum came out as 23.9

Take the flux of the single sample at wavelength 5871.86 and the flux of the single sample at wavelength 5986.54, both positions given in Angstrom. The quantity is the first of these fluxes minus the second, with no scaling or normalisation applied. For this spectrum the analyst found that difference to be 1.1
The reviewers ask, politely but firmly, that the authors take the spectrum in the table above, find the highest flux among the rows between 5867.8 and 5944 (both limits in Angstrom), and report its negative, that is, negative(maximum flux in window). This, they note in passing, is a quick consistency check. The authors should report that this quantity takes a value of -24.5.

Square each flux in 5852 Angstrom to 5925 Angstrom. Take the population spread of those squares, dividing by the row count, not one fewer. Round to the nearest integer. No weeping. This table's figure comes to 27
